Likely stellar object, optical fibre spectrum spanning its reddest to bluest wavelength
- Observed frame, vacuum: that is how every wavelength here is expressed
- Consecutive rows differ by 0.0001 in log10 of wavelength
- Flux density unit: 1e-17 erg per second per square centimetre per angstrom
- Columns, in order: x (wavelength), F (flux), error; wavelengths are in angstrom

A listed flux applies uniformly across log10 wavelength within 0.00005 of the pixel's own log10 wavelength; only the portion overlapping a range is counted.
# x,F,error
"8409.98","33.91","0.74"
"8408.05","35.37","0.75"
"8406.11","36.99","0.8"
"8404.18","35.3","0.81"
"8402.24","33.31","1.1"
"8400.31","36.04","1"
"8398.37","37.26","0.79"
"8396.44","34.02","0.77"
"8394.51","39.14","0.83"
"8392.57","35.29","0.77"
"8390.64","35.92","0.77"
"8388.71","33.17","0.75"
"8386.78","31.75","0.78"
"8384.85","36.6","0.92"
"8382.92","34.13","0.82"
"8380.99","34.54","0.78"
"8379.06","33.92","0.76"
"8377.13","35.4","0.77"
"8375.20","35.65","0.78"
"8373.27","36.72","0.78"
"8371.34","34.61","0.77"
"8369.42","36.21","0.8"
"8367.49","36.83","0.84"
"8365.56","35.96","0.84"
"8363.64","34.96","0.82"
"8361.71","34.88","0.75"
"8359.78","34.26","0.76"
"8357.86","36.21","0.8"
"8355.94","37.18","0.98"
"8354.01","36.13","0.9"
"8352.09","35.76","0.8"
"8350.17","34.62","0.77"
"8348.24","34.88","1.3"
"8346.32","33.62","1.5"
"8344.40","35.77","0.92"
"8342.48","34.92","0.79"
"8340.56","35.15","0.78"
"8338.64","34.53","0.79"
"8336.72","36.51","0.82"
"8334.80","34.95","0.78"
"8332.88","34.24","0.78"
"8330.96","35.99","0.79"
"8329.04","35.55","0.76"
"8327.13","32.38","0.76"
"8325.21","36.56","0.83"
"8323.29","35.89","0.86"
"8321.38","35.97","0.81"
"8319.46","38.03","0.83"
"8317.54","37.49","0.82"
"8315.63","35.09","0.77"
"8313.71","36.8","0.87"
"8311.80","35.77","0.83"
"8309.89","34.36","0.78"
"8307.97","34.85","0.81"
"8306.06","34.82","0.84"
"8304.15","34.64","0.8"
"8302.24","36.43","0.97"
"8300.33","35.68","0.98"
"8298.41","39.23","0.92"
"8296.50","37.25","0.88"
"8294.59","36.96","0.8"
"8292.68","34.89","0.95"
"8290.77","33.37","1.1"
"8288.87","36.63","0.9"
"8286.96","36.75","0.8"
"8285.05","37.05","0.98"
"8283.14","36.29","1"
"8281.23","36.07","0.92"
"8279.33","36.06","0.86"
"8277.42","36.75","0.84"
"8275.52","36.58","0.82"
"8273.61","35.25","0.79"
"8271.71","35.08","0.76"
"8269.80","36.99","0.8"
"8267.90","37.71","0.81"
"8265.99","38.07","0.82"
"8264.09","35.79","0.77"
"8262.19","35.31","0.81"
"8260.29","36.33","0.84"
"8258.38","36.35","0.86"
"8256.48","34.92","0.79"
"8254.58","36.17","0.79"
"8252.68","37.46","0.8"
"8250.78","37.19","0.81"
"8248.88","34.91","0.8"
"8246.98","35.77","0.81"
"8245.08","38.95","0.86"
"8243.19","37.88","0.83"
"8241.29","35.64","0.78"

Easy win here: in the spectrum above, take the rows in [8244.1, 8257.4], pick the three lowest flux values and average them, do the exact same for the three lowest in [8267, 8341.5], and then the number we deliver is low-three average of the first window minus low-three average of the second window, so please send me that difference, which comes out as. 1.9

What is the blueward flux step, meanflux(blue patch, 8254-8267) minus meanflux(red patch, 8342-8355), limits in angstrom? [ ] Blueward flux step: 1.0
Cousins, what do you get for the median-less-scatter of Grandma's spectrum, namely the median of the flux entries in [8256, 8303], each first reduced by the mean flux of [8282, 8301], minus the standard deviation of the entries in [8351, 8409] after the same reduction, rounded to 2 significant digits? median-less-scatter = -1.5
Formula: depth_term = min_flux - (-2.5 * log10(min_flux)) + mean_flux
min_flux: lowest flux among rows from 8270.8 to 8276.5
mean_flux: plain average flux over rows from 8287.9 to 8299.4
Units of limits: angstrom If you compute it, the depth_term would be 75.3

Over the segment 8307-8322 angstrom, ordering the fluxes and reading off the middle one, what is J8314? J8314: 35.9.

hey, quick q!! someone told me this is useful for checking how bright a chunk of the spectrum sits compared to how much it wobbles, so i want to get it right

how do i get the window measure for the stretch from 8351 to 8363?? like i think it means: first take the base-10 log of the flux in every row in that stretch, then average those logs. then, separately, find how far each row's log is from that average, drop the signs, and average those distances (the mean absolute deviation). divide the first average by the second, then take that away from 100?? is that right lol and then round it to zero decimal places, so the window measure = -63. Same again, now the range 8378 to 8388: -10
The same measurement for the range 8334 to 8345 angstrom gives -128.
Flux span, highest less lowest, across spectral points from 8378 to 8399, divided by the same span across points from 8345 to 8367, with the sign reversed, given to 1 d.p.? -2.1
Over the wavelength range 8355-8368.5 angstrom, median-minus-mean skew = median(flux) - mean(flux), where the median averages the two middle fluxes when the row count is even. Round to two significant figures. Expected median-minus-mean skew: 0.21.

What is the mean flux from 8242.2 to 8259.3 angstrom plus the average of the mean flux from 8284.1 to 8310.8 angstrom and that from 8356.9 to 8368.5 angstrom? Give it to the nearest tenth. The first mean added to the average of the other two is 72.3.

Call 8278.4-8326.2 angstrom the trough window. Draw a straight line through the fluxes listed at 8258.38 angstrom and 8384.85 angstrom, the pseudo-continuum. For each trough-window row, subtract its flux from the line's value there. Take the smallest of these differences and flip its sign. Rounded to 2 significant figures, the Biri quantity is 2.8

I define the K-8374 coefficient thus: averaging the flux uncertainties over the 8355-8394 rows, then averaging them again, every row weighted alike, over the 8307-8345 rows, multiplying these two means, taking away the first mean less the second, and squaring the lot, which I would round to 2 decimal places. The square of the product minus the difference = 0.43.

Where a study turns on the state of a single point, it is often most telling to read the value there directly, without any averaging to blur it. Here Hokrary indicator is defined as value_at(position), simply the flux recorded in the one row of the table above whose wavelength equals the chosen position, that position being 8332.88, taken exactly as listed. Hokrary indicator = 34.24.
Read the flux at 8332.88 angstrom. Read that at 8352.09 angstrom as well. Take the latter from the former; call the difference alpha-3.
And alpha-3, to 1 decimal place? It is -1.5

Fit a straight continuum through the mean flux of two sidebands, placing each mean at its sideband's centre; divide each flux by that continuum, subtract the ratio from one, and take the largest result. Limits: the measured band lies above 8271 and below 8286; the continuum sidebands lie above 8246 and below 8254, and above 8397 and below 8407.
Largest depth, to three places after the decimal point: 0.032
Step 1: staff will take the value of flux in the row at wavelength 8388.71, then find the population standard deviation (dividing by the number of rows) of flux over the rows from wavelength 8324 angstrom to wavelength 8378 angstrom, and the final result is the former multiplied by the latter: 35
